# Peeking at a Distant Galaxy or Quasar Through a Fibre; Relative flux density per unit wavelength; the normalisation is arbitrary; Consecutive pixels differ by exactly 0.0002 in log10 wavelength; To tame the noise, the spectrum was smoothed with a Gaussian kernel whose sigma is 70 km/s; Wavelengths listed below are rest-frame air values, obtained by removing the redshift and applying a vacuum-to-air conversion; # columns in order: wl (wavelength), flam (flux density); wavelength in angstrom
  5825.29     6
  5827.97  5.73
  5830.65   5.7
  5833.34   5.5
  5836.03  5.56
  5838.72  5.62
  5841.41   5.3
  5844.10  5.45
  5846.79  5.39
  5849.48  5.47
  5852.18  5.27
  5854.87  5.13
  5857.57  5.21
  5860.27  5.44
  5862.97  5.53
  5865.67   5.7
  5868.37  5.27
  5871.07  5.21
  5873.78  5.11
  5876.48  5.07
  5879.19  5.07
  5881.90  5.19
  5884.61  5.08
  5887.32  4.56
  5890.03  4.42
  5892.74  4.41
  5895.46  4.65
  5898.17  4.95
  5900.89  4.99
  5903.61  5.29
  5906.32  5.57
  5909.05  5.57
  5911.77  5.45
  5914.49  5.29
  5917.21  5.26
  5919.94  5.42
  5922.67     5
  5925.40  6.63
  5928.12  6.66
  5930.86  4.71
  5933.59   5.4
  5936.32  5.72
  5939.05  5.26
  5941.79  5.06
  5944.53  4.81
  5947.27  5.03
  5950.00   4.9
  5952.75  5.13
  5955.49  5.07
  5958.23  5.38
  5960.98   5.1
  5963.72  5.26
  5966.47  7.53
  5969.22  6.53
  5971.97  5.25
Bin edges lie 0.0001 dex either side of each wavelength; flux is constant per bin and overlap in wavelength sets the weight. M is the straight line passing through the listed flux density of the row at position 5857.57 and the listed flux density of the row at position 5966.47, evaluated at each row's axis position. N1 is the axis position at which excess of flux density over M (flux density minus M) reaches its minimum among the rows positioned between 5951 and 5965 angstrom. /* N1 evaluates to 5960.98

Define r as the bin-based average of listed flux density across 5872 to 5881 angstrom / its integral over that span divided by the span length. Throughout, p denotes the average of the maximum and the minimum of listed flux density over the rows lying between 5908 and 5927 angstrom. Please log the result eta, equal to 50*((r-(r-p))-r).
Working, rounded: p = 5.8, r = 5.09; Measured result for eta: 36.2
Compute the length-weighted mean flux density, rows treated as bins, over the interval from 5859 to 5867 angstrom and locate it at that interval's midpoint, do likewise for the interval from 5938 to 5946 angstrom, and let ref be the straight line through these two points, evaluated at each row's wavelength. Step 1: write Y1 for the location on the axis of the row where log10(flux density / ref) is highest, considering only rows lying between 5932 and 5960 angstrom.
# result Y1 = 5936.32 angstrom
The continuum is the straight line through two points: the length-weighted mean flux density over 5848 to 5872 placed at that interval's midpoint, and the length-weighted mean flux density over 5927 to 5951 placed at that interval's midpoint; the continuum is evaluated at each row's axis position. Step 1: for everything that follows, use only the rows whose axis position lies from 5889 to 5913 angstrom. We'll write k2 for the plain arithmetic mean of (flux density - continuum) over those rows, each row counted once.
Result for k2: -0.28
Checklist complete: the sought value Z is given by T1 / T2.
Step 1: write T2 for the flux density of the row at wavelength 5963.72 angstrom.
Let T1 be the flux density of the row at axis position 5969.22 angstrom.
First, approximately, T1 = 6.53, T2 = 5.26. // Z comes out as 1.24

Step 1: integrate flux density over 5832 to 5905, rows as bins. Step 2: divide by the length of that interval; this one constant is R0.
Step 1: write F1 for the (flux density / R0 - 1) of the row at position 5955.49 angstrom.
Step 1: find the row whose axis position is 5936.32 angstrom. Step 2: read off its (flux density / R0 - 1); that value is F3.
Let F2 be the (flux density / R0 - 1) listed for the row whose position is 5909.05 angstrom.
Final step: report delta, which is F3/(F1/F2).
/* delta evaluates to -0.38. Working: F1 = -0.021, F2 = 0.08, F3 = 0.10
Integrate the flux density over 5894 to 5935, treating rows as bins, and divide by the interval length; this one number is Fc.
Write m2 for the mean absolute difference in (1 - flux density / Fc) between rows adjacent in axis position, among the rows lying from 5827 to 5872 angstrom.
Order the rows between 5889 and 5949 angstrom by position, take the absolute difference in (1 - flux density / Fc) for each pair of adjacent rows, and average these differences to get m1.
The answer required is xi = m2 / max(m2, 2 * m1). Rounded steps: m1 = 0.069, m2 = 0.027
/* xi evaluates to 0.20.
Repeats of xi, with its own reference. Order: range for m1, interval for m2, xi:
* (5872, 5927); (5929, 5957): 0.58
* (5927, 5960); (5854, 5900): 0.19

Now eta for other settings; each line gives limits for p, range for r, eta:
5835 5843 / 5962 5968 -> -43.2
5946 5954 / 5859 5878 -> -15.8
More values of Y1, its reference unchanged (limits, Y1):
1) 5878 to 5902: 5881.90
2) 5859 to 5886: 5865.67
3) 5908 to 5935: 5928.12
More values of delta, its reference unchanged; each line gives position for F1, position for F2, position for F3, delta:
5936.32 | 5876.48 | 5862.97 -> -0.01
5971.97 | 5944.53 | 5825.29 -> -0.82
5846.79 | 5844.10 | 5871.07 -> 0.01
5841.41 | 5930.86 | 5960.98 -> 0.06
